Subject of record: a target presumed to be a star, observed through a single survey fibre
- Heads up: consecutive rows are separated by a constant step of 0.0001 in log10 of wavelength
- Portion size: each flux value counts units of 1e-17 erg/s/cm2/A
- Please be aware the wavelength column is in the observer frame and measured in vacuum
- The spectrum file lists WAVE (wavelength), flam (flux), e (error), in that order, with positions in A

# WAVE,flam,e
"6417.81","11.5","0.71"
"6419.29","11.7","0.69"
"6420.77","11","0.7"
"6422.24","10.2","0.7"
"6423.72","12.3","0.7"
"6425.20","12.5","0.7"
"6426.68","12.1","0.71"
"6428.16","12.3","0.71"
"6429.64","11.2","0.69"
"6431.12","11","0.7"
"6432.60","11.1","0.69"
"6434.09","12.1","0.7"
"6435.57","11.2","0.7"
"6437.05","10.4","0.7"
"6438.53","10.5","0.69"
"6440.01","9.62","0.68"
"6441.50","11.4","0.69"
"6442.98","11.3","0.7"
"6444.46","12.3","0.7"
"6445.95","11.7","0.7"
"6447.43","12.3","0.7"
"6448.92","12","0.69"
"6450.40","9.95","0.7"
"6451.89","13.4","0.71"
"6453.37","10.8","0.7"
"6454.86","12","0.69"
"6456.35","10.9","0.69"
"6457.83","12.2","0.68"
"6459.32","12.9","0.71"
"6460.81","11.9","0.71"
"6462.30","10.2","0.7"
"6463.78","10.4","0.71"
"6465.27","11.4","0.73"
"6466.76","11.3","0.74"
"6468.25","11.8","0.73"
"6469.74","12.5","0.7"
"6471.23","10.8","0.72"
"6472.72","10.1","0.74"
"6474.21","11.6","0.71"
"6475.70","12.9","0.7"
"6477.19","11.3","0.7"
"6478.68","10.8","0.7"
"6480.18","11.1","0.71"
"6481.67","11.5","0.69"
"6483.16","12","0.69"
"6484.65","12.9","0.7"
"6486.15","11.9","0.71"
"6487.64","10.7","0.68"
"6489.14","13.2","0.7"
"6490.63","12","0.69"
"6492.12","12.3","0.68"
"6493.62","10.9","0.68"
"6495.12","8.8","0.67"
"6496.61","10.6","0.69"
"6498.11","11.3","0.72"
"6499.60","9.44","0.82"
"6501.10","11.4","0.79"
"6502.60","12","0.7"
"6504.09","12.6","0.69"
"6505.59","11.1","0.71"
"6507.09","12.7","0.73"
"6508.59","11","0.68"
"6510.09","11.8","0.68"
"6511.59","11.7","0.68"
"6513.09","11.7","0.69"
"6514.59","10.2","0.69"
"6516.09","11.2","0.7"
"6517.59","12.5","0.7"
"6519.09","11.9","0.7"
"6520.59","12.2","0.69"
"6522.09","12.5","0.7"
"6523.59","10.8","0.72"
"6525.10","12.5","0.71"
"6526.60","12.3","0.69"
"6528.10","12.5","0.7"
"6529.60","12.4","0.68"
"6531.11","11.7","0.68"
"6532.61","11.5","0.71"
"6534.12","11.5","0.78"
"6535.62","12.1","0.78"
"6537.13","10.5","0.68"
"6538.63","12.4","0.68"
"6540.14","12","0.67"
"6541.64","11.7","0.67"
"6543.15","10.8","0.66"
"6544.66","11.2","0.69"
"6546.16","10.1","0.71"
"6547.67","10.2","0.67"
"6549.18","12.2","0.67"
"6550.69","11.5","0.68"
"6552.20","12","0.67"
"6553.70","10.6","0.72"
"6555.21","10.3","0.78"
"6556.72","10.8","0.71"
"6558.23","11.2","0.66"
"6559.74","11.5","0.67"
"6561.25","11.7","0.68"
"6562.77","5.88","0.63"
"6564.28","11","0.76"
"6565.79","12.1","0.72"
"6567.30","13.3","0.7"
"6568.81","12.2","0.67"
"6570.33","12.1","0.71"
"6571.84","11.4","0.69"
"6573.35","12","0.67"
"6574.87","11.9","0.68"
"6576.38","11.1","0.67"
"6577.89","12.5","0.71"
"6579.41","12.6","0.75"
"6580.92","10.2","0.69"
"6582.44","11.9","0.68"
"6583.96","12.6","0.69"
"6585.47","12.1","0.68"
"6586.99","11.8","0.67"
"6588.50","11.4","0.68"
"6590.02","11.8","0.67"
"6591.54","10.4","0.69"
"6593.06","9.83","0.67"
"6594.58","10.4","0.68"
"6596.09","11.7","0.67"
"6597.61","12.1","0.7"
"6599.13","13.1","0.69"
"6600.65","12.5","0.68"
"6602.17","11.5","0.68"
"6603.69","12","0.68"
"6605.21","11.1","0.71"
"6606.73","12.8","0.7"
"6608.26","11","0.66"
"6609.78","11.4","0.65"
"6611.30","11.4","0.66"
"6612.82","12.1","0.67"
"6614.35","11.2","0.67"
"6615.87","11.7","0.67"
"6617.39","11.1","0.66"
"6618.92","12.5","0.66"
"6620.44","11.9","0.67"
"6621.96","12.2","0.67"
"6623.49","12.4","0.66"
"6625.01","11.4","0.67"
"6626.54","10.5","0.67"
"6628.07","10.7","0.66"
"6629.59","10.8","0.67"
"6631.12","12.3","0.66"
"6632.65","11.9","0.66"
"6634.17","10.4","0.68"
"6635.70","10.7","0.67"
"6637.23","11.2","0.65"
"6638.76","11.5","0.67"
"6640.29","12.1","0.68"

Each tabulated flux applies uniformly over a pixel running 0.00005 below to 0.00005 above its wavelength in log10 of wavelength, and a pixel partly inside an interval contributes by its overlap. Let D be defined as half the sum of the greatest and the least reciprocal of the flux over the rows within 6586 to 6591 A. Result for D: 0.086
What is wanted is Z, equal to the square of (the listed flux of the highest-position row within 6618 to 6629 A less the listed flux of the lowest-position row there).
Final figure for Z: 3.2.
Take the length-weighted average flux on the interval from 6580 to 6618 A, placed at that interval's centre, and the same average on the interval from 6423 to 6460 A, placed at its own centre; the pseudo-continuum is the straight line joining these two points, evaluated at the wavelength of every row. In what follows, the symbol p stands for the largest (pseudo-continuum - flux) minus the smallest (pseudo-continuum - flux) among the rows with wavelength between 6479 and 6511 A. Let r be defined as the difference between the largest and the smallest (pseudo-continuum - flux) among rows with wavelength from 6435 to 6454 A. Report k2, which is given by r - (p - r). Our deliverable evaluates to 3.2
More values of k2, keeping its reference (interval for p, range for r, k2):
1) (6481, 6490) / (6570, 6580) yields 0.5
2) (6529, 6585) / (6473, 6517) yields 1.4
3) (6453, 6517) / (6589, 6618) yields 2.1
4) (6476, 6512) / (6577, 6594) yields 1.1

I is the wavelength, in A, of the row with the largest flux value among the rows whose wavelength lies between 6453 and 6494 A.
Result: 6489.14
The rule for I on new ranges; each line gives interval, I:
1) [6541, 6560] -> 6549.18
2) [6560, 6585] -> 6567.30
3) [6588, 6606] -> 6599.13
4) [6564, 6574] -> 6567.30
